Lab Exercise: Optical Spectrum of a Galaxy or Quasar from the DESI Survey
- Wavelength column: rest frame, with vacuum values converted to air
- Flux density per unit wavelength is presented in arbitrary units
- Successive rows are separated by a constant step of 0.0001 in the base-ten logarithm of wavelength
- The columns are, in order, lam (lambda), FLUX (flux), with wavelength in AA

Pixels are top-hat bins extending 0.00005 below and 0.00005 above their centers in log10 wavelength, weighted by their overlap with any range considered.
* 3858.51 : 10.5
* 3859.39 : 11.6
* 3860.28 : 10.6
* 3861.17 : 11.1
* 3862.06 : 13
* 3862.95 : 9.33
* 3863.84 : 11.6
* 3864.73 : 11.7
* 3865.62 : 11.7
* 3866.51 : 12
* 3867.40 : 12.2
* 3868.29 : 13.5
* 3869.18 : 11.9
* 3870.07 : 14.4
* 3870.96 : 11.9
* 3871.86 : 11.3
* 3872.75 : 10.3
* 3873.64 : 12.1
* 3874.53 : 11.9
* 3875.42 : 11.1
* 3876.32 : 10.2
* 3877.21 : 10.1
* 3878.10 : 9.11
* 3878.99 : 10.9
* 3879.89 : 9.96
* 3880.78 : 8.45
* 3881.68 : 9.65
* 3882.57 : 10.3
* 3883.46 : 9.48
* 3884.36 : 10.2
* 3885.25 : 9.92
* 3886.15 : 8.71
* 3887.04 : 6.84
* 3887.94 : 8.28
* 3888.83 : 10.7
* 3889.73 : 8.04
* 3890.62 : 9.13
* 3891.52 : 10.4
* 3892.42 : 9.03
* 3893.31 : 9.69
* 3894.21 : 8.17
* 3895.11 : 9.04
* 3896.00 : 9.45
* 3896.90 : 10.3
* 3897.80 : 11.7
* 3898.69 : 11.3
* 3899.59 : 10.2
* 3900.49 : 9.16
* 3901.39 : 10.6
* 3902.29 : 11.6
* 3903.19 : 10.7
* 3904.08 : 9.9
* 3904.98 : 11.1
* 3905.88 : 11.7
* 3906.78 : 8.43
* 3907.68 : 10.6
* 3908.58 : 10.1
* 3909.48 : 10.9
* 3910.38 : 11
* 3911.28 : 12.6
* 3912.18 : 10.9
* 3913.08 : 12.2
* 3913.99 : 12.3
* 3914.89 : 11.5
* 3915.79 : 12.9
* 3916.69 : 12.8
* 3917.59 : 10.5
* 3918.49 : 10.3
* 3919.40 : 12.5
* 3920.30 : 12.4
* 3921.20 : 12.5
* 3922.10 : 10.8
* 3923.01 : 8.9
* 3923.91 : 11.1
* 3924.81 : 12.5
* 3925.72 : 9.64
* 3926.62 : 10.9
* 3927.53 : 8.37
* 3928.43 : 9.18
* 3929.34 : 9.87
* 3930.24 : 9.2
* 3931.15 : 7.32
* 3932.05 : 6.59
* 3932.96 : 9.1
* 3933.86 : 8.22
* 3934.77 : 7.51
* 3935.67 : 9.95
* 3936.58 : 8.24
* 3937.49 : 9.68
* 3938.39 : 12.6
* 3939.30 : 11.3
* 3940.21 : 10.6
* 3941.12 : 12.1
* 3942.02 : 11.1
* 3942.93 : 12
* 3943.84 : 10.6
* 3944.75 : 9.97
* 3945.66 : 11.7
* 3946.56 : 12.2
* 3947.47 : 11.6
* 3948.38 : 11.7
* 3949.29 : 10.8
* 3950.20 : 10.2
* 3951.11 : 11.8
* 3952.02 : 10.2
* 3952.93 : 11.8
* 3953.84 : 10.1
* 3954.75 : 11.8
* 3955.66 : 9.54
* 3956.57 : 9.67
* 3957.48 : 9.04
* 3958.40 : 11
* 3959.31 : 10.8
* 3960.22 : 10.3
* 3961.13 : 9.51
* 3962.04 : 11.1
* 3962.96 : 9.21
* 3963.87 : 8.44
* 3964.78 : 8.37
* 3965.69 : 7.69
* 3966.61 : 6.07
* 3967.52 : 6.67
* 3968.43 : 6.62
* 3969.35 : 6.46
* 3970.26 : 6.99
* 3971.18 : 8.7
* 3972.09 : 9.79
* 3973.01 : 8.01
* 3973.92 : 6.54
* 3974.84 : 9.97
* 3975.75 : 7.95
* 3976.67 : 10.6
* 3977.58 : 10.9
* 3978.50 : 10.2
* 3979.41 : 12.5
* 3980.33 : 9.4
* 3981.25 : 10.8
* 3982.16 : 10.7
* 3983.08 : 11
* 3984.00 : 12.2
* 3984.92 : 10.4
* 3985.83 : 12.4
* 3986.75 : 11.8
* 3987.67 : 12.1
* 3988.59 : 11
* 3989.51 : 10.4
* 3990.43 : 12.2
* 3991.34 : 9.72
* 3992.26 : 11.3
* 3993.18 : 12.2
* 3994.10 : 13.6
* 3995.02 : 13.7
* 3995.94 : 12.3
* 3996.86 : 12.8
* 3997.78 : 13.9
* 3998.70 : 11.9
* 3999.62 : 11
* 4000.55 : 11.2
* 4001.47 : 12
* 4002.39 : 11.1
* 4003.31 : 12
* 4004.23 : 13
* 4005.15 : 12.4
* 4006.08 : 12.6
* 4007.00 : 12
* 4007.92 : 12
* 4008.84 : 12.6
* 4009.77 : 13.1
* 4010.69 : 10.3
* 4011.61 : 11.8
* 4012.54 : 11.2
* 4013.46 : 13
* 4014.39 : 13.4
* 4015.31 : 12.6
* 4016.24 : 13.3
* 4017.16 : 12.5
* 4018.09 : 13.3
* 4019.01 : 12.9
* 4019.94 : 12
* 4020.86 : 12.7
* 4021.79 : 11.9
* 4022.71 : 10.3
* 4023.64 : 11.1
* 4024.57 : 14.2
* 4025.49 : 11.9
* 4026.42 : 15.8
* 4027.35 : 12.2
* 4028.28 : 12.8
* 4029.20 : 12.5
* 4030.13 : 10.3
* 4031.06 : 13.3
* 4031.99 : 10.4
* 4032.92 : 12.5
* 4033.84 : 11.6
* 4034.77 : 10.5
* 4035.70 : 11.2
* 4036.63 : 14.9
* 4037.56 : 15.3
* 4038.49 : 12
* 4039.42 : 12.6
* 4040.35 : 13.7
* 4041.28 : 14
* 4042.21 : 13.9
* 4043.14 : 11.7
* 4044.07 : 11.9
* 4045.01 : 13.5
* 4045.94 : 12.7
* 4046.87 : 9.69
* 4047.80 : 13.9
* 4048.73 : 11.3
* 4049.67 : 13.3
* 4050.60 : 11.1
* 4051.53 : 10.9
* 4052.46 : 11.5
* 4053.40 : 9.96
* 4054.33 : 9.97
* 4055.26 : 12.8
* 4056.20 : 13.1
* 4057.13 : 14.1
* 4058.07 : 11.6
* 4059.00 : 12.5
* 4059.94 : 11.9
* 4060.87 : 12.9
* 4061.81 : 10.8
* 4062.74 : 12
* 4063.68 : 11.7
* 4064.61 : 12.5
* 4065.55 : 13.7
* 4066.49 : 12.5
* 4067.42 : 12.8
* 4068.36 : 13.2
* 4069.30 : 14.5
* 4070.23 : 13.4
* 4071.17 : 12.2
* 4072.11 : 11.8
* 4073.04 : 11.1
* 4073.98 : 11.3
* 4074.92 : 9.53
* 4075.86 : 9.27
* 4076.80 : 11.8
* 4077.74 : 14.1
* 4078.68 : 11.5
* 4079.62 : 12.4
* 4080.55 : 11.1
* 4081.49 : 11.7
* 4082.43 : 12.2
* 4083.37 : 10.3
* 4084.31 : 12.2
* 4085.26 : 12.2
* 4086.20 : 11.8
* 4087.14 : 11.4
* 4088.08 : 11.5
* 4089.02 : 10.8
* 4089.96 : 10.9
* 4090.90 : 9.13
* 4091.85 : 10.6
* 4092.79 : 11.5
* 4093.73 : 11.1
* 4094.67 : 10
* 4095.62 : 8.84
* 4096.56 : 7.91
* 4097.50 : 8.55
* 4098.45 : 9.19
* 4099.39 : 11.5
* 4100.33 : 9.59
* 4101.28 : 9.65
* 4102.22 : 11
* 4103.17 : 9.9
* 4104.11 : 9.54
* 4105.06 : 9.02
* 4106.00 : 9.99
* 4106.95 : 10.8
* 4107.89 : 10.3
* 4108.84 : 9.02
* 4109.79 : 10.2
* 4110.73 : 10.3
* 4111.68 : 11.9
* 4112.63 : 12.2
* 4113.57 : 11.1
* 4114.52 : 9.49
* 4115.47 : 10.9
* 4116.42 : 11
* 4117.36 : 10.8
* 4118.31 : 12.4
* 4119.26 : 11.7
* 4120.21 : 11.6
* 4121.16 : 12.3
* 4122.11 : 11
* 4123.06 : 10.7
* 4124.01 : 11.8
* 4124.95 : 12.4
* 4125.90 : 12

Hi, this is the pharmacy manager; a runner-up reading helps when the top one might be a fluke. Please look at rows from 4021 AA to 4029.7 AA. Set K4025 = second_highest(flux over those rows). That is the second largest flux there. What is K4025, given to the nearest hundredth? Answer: 14.20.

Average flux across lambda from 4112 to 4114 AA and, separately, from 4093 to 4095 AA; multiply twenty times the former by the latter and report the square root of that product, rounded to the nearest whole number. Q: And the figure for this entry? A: 50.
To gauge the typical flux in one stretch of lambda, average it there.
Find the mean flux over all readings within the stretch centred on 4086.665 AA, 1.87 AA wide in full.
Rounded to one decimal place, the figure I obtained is 11.6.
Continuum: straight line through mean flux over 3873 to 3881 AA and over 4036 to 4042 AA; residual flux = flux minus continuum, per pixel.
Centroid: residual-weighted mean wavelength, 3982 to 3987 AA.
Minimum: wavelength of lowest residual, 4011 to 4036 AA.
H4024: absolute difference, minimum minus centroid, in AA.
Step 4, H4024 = 46.1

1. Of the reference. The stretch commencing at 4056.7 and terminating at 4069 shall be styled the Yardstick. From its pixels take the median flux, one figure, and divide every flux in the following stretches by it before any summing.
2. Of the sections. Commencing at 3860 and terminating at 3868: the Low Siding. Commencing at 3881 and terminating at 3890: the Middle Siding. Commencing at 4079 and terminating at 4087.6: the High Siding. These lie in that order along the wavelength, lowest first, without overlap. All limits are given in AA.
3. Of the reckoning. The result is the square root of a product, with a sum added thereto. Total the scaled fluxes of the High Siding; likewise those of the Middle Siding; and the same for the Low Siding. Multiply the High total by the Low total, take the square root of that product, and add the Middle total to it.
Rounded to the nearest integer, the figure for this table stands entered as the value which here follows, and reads 16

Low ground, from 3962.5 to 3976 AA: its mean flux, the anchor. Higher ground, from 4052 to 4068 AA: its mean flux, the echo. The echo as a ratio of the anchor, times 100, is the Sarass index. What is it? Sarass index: 155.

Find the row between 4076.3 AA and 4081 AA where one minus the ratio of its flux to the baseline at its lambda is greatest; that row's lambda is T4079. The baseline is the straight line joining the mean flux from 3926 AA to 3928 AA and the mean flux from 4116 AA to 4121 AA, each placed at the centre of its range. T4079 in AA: 4080.55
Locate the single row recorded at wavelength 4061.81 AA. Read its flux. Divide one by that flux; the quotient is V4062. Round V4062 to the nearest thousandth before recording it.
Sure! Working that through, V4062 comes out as 0.093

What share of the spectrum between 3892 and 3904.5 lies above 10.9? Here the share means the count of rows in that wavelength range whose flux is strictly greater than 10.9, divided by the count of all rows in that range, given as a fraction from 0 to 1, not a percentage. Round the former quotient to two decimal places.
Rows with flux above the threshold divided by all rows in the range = 0.21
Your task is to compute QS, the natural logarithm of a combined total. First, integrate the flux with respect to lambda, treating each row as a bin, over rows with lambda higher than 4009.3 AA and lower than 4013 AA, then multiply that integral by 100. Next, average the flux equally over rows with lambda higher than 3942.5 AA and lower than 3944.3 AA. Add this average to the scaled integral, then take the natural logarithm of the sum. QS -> 8.37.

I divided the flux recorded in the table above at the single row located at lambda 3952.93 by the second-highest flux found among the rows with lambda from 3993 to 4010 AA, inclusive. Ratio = 0.86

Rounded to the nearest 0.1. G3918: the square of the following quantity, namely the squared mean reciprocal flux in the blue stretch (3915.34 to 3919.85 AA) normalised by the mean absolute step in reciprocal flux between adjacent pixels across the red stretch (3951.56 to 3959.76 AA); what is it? 0.4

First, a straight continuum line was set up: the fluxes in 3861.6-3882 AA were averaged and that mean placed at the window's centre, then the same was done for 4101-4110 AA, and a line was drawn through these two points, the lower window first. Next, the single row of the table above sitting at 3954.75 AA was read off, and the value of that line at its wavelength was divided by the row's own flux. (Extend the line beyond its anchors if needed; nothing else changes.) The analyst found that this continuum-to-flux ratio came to 0.91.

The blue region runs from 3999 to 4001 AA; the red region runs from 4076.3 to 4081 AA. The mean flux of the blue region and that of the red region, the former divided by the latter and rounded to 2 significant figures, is 0.91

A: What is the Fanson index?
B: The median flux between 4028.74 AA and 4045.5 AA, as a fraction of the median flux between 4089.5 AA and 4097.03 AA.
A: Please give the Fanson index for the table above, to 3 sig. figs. 1.21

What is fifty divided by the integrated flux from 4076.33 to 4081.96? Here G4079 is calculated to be 0.733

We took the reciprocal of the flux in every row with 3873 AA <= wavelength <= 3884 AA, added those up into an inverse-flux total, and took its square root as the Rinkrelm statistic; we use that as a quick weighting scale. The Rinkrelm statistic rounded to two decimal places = 1.09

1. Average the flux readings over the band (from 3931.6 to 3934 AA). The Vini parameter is 8.0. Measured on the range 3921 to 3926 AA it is 10.9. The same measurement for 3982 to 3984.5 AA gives 11.3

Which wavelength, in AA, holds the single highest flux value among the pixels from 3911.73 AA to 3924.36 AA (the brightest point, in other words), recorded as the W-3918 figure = 3915.79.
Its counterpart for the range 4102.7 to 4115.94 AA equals 4112.63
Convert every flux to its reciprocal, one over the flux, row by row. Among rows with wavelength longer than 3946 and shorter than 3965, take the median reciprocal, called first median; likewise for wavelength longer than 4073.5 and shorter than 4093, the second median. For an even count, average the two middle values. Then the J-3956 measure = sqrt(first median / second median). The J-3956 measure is 1.06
